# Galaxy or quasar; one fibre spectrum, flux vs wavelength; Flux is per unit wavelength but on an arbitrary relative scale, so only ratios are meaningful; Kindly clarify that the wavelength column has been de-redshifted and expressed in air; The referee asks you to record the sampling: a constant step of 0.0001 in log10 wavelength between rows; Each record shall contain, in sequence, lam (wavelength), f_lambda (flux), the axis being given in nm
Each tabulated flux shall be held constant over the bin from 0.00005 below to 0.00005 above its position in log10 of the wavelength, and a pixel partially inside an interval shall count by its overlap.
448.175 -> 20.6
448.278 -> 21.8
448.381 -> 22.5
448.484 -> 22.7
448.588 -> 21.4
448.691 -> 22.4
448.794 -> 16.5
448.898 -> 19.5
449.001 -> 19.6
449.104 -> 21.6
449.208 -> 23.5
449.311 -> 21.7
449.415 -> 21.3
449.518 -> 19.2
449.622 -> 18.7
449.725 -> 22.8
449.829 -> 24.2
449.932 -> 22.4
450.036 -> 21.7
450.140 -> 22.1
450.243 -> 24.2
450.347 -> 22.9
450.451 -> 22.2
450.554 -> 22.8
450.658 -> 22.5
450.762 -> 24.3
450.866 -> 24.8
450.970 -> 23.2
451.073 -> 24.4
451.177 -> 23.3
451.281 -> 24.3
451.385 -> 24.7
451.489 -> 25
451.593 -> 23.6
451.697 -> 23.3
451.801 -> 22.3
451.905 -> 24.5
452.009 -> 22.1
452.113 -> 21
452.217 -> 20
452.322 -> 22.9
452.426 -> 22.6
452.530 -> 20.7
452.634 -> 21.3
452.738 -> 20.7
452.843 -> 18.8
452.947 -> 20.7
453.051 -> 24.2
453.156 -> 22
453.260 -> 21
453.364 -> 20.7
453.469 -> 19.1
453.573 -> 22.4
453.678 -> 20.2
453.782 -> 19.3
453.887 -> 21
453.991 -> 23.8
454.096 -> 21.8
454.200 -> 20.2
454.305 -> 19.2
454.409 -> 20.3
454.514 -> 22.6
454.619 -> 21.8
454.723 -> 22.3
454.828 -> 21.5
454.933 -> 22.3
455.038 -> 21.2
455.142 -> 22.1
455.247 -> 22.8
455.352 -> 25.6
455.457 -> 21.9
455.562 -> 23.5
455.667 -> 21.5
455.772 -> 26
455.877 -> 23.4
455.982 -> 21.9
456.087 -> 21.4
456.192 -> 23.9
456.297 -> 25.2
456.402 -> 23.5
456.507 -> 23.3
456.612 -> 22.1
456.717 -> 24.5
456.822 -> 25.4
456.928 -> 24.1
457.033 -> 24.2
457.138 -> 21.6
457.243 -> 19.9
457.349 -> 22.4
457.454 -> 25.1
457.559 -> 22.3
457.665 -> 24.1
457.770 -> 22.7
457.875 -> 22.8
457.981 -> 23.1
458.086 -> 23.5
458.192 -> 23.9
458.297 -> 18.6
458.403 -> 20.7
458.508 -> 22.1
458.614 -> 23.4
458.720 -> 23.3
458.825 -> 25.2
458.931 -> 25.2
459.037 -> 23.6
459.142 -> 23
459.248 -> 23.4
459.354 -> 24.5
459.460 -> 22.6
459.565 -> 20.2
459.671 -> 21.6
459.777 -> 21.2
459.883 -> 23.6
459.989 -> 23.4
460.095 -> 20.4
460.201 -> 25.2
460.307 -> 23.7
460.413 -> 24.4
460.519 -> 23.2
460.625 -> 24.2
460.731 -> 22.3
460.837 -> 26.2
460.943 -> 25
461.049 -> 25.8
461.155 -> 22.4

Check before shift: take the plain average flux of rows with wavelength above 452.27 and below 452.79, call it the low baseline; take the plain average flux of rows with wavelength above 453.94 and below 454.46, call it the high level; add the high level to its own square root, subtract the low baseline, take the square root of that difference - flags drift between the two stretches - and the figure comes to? 2.0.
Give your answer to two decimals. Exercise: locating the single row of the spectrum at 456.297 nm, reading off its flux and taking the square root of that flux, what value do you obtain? 5.02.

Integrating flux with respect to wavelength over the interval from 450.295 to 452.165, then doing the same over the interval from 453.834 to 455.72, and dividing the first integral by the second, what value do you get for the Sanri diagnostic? 1.06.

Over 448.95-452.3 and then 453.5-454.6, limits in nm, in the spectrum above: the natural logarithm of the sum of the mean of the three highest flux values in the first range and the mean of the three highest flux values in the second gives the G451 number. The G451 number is 3.87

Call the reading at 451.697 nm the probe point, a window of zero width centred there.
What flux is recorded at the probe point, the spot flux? 23.3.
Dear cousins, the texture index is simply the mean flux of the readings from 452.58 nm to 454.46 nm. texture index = 20.9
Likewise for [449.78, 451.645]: 23.5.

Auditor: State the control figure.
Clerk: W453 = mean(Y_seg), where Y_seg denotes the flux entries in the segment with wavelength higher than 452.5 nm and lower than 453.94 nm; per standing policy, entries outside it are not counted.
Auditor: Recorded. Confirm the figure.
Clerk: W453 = 20.9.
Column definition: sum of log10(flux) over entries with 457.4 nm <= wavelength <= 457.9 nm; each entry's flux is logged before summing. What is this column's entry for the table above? 6.84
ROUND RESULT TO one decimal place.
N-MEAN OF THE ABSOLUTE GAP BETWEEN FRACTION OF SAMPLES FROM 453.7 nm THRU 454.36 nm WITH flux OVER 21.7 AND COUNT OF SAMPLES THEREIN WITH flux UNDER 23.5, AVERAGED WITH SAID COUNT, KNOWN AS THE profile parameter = 4.8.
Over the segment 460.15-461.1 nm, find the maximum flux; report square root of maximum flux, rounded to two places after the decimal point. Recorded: 5.12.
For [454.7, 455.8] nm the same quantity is 5.10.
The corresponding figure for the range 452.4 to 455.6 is 5.06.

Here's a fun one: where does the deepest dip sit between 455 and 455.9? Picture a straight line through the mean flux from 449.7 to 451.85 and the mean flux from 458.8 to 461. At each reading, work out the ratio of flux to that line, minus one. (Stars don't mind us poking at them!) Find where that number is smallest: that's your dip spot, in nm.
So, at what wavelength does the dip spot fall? 455.038 nm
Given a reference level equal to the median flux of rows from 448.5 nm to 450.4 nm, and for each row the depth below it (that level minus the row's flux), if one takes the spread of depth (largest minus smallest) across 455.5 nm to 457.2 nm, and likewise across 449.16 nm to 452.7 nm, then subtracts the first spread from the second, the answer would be 2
